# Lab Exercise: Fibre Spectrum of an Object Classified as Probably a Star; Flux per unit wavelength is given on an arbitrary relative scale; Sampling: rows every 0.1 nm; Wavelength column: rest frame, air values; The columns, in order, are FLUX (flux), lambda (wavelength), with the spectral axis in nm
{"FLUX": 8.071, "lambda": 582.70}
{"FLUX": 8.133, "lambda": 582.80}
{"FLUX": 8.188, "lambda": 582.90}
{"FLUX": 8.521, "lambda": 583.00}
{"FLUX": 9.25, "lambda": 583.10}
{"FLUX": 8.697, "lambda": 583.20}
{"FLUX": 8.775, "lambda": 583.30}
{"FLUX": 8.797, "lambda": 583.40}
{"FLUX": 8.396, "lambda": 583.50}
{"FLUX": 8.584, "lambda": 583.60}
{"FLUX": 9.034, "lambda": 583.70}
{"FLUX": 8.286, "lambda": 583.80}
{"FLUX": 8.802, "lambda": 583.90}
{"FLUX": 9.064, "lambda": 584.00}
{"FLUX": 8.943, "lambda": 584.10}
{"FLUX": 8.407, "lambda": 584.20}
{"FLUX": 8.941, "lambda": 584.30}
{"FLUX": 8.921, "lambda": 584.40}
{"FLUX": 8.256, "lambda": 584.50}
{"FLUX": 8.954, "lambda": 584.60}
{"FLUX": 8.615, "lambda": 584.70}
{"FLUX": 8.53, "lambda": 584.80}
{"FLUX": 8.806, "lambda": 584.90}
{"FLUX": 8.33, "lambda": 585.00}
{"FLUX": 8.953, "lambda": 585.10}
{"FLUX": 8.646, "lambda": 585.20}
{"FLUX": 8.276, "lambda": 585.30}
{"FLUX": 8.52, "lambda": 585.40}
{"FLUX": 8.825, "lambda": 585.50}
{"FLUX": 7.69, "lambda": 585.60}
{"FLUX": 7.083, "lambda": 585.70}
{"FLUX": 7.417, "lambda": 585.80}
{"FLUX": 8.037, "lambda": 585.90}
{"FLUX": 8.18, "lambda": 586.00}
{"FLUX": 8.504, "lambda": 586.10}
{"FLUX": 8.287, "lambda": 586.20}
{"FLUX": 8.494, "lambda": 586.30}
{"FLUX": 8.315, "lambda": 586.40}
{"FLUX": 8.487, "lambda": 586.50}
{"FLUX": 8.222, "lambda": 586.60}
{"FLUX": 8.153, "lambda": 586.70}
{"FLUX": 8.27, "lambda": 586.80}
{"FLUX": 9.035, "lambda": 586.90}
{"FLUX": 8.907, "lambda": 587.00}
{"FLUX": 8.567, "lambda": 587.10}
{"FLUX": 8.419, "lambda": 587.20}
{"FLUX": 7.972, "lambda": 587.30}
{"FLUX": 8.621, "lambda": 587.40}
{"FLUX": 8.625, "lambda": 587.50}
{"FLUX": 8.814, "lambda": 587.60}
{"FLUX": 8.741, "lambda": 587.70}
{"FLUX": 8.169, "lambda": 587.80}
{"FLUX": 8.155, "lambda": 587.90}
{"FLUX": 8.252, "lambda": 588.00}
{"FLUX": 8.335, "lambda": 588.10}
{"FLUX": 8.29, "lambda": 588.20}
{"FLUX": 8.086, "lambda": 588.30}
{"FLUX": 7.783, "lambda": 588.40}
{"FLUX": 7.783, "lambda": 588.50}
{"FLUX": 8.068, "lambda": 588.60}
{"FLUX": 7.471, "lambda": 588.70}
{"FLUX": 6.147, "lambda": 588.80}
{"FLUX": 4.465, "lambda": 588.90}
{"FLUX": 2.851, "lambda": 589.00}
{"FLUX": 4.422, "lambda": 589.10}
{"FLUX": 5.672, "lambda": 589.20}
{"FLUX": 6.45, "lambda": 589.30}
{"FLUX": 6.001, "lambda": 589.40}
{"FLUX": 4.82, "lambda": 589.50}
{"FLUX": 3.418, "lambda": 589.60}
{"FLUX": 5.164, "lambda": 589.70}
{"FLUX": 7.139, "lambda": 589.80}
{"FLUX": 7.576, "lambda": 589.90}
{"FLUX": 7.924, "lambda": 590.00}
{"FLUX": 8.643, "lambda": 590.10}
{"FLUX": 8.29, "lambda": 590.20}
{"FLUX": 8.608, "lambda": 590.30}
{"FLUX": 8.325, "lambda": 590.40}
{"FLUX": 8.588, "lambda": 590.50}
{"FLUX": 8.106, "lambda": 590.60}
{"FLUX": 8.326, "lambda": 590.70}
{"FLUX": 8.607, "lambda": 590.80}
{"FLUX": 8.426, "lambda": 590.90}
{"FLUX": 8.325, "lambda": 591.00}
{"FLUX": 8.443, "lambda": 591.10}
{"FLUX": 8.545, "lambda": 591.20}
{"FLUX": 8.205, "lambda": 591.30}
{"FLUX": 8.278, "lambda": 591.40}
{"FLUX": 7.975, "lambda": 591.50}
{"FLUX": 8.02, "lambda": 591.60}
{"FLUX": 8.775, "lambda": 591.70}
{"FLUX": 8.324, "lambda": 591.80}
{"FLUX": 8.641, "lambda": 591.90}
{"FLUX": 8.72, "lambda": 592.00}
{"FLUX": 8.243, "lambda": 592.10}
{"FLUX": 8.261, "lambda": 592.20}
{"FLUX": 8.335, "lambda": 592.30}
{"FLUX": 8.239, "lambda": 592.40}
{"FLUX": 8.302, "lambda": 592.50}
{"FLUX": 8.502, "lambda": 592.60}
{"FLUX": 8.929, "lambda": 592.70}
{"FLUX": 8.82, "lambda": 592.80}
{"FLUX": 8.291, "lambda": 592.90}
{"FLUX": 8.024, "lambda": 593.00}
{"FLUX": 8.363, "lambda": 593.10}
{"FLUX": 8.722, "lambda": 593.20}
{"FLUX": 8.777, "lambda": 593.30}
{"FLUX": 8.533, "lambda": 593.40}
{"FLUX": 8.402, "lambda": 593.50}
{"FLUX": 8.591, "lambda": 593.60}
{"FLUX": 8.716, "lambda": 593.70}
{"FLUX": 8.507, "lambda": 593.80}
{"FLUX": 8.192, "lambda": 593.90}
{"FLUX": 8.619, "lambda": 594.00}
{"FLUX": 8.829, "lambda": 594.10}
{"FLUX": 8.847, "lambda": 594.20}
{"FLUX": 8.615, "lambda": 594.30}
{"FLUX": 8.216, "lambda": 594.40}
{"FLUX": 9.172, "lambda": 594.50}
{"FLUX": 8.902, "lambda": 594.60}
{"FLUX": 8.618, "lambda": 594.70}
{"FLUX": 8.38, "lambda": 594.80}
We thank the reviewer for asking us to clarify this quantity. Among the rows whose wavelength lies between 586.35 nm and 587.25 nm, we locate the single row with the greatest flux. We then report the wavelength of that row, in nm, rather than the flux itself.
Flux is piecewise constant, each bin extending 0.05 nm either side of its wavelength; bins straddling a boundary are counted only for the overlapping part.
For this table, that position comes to 586.90 nm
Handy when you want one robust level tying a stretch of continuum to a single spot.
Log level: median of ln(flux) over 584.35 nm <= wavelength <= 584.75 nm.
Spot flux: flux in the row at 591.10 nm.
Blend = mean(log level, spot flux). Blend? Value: 5.31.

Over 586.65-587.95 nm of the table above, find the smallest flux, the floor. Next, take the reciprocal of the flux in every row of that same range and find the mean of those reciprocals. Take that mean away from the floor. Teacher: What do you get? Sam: 7.85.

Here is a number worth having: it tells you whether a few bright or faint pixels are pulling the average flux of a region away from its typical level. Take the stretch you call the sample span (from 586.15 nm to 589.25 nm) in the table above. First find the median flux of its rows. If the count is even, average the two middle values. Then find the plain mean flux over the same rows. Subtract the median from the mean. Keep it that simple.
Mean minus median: -0.51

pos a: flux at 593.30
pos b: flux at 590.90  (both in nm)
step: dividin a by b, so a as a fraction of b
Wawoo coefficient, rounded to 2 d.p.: 1.04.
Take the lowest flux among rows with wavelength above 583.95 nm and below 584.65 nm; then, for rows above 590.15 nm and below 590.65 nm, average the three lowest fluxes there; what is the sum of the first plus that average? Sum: 16.5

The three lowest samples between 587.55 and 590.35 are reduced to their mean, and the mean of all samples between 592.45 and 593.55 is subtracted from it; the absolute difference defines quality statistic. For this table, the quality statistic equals 4.95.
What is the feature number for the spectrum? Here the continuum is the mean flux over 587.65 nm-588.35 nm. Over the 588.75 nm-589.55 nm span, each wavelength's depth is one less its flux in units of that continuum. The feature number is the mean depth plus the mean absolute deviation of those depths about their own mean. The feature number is 0.50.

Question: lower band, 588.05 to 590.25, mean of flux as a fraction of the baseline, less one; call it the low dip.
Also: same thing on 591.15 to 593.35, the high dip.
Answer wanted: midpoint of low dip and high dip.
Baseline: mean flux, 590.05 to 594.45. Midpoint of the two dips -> -0.113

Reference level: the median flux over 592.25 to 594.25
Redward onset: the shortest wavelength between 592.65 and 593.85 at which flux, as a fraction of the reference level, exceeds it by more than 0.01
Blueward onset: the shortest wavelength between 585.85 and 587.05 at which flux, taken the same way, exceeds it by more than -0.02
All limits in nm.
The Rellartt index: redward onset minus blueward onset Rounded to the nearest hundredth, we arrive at 6.60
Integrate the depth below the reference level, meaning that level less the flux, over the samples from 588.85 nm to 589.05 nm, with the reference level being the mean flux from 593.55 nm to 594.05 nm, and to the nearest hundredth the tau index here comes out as 0.97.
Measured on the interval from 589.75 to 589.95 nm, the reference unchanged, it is 0.23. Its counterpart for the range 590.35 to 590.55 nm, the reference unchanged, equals 0.01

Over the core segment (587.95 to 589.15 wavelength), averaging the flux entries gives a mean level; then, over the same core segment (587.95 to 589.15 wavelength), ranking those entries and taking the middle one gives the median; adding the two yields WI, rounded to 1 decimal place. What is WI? 14.6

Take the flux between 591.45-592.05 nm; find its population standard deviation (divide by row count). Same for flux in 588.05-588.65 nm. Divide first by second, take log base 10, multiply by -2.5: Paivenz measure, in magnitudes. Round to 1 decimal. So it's -0.4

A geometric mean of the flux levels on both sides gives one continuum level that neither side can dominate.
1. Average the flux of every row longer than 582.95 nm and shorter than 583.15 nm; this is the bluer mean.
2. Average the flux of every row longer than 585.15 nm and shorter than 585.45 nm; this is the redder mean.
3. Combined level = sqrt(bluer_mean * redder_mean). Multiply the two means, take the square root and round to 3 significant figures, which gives 8.68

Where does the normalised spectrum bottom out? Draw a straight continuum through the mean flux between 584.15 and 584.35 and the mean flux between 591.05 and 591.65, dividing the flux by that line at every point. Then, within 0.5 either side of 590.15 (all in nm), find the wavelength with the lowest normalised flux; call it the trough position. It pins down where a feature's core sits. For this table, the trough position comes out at 589.70 nm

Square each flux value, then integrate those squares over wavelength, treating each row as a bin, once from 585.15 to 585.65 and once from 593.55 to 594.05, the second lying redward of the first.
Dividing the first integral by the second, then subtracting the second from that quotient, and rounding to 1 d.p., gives -35.4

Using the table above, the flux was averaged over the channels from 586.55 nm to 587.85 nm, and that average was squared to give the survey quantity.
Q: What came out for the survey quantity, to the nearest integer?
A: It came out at 72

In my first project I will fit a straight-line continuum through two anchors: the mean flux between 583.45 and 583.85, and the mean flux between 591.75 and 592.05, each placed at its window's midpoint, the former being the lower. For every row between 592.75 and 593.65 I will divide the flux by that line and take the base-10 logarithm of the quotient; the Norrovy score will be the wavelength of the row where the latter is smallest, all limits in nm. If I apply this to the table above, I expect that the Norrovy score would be 593.00 nm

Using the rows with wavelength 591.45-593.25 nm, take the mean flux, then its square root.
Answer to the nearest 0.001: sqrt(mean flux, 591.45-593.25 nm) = 2.901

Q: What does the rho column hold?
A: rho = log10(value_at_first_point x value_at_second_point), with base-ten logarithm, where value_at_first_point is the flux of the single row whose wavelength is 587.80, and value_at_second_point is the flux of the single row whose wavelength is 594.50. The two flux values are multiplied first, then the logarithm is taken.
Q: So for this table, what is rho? 1.87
